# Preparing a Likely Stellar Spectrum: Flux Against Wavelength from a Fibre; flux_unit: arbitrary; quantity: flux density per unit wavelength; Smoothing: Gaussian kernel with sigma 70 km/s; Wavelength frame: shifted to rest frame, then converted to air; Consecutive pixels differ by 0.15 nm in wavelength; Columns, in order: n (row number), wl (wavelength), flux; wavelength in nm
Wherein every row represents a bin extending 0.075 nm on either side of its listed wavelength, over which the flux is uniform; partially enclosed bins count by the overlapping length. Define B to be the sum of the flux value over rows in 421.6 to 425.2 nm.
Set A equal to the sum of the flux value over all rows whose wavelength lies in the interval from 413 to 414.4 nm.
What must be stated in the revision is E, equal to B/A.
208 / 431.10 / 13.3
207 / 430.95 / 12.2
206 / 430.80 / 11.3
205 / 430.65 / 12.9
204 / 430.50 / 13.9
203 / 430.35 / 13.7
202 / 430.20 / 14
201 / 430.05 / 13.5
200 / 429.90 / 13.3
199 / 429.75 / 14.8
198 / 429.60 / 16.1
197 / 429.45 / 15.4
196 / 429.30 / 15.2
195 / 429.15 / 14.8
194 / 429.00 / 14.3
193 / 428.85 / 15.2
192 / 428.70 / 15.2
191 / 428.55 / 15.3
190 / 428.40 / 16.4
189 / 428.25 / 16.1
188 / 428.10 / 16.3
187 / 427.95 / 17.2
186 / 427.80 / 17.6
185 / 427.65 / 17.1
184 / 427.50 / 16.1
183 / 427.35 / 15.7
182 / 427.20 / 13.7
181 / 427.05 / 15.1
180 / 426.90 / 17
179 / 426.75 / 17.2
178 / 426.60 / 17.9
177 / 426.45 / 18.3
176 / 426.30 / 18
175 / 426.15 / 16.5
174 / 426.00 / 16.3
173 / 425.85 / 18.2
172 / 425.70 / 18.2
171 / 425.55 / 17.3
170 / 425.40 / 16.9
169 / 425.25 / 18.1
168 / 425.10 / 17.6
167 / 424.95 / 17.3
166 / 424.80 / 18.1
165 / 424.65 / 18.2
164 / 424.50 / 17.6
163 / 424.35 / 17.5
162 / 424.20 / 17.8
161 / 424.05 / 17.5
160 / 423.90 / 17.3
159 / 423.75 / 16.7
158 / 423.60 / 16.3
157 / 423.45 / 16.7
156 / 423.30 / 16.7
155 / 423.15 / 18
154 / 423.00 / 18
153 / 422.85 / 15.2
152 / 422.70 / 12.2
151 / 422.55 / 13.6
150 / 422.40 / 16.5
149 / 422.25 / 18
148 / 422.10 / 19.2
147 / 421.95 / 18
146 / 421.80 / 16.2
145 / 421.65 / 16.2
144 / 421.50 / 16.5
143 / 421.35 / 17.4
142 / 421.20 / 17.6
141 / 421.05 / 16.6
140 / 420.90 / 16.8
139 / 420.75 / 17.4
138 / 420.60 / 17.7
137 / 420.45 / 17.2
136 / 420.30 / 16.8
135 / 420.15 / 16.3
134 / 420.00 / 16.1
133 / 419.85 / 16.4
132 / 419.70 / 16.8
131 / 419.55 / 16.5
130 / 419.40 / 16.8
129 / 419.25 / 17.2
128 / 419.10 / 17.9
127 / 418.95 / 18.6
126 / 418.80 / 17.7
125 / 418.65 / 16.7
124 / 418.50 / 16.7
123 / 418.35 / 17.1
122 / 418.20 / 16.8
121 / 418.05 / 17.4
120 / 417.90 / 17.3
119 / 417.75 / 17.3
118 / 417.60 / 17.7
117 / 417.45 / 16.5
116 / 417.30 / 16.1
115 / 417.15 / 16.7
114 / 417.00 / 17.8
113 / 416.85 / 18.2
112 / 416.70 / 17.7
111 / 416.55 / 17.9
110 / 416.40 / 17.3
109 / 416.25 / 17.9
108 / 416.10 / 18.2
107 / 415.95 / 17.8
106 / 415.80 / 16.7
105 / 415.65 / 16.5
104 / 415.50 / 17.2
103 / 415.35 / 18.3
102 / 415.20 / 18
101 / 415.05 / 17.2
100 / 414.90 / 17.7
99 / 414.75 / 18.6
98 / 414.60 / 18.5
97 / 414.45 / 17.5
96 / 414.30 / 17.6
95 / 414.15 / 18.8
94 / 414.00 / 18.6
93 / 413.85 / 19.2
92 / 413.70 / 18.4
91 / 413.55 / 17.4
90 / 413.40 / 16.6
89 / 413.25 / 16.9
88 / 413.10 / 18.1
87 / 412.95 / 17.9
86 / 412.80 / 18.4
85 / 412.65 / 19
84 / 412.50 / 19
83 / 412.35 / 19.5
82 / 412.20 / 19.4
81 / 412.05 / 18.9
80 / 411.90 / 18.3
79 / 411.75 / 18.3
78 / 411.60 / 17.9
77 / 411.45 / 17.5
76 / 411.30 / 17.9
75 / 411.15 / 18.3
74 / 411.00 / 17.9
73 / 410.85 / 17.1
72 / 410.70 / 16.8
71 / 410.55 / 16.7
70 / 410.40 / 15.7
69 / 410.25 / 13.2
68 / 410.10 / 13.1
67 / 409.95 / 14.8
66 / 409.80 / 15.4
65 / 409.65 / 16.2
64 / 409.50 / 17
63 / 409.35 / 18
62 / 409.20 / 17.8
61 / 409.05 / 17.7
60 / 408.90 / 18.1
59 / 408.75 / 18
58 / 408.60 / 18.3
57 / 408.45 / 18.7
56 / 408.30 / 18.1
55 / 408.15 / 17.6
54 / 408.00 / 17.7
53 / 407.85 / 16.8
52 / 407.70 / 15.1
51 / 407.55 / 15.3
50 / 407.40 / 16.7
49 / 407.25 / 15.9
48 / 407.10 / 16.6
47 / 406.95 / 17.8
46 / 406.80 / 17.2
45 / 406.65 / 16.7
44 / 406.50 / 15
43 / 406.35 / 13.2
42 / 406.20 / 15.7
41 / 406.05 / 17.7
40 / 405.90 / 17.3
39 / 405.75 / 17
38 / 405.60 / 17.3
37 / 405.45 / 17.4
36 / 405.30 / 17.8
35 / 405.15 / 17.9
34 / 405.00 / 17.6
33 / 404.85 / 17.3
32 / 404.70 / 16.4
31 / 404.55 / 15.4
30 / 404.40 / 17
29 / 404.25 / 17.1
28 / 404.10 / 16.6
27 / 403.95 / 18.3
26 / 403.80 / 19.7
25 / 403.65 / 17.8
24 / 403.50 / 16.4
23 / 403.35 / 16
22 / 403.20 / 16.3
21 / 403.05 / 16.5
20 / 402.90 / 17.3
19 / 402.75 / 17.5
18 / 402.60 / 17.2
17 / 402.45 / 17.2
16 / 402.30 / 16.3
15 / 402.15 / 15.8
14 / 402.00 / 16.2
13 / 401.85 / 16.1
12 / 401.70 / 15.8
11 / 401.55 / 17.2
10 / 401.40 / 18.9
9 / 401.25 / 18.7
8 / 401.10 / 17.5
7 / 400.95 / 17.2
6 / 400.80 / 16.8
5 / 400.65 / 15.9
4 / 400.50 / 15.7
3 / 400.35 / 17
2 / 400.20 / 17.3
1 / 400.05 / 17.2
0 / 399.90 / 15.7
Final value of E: 2.5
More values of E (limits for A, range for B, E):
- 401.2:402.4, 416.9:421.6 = 3.9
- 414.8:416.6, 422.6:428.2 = 3.0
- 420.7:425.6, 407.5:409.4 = 0.4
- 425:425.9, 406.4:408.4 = 2.0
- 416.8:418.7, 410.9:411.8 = 0.5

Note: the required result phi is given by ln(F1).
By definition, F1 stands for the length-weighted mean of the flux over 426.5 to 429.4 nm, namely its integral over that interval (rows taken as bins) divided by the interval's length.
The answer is 2.77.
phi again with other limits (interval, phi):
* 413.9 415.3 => 2.89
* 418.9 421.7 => 2.83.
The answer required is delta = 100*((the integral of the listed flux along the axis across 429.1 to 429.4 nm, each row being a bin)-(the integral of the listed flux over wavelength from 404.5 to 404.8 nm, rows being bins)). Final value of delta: -30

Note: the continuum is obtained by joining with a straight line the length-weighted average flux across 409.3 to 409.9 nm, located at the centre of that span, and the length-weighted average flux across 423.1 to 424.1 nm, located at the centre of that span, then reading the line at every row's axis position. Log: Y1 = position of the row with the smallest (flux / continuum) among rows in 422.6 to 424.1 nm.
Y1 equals 422.70 nm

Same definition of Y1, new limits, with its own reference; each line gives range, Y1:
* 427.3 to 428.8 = 428.70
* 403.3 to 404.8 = 404.55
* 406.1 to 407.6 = 406.35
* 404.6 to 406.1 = 404.70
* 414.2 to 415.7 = 415.65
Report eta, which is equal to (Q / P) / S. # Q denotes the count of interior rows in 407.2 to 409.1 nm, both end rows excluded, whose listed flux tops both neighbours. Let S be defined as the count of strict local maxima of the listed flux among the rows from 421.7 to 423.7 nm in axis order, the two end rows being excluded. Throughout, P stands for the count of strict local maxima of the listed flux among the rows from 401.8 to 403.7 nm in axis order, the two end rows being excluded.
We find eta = 2.00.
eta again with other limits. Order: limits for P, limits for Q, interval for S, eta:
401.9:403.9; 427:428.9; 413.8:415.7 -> 0.67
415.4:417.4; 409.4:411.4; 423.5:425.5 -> 0.11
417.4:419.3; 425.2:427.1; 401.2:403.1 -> 0.08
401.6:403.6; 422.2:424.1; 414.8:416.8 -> 0.00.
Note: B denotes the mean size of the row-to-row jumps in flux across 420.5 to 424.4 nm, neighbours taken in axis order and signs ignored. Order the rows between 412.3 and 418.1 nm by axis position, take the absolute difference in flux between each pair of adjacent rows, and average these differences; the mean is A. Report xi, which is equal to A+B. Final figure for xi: 1.48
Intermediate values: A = 0.57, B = 0.91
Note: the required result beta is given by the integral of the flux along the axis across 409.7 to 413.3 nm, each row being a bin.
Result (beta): 62.4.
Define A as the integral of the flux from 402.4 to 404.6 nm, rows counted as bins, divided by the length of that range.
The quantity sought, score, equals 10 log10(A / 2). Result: 9.32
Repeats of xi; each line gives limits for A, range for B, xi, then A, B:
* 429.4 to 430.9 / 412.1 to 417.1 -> 1.37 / 0.81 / 0.56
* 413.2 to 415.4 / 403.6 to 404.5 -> 1.73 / 0.61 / 1.12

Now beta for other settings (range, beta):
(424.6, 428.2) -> 61.4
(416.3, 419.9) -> 62.0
